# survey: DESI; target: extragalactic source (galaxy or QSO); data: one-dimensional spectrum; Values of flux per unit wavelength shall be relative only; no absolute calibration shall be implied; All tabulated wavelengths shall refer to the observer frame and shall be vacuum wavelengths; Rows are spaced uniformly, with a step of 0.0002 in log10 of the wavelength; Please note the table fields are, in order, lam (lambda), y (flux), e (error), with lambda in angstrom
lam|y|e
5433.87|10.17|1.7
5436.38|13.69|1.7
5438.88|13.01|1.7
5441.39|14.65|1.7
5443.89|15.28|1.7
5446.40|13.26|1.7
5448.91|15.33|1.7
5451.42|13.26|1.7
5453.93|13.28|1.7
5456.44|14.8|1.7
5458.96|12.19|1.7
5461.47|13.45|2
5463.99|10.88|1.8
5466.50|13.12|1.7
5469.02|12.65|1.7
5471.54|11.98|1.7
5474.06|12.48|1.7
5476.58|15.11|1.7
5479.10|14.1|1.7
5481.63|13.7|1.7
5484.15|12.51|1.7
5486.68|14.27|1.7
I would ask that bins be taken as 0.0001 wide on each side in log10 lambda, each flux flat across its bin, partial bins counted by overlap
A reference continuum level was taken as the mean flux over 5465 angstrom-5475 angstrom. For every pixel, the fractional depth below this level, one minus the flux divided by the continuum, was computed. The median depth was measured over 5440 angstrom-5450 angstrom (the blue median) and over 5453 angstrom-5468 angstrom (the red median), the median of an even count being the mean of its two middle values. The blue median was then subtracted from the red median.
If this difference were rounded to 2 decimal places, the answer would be 0.14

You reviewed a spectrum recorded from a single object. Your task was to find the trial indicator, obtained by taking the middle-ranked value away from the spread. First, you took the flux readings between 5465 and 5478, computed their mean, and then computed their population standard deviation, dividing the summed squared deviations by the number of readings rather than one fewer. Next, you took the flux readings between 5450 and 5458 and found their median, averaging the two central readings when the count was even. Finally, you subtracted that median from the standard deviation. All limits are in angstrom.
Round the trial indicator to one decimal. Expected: -12.2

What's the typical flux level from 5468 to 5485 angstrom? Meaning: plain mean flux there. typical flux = 13.2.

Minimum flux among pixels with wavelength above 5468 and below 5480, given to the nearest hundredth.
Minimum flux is 11.98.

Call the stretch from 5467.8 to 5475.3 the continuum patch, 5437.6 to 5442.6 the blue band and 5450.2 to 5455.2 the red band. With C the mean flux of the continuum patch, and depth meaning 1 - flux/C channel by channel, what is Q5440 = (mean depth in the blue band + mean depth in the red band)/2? -0.10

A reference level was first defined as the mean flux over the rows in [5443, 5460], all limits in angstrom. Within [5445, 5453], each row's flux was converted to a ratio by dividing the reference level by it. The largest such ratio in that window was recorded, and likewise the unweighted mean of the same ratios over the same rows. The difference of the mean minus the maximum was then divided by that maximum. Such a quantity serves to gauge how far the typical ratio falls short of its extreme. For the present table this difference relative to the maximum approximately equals -0.05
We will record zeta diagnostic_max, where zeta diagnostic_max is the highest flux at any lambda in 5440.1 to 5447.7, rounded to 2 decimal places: 15.28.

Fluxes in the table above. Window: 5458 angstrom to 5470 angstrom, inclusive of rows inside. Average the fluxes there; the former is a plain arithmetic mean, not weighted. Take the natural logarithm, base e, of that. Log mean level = 2.52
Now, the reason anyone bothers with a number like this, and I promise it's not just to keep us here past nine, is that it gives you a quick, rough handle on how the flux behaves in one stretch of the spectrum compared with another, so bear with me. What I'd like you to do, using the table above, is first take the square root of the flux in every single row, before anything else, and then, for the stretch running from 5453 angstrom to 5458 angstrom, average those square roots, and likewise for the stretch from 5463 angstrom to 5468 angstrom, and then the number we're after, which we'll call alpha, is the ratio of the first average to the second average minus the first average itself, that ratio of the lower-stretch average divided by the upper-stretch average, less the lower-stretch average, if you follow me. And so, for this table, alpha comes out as -2.66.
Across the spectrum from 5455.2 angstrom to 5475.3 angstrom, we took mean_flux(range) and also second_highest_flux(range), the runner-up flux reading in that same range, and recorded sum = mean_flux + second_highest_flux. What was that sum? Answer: 26.1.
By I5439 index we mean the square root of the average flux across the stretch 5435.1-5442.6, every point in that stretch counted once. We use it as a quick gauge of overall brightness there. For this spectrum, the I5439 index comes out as 3.71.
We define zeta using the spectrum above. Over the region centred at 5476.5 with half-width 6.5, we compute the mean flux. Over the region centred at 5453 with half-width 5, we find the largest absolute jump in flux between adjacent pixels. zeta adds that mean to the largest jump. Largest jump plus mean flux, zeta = 15.5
